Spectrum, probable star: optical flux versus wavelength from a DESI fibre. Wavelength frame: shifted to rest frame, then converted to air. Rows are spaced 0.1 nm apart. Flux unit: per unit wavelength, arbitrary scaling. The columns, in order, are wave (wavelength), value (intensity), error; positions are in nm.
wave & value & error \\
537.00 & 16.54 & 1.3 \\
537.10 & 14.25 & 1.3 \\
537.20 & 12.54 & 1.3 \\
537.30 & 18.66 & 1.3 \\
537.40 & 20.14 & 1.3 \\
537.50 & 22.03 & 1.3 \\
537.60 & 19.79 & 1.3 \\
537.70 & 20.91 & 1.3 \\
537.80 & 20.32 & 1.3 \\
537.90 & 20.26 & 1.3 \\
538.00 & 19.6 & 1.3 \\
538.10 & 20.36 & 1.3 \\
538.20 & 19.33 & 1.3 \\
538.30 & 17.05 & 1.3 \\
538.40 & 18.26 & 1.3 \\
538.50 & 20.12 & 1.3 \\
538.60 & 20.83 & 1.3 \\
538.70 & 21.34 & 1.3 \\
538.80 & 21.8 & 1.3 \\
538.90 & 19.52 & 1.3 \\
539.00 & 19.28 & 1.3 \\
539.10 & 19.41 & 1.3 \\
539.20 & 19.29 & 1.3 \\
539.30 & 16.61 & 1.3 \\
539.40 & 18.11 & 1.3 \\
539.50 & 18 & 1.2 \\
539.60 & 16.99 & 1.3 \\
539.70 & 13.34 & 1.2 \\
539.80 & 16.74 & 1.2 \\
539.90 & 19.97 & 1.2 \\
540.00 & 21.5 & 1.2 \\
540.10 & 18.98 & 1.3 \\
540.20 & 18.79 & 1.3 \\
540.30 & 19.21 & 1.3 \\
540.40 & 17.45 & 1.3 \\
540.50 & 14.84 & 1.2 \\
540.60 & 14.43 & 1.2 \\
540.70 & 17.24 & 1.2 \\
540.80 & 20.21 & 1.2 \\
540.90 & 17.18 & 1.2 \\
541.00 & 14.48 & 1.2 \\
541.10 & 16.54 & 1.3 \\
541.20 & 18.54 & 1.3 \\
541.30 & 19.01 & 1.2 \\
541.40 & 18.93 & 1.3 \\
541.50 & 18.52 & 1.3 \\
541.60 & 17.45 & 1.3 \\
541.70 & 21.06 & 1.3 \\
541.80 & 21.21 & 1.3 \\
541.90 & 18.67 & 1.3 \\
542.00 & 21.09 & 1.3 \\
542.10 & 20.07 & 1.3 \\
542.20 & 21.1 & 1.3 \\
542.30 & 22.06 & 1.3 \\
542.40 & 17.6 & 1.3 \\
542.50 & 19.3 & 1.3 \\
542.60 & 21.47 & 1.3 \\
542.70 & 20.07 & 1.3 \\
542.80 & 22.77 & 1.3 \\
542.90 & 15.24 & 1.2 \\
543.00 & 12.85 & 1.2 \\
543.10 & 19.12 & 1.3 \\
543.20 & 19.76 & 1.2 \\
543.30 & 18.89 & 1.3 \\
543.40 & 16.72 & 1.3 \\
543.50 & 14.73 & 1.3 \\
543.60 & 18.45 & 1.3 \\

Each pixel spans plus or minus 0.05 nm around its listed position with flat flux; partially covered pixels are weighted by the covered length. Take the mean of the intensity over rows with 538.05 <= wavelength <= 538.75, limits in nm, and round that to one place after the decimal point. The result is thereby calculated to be 19.6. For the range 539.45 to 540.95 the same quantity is 17.7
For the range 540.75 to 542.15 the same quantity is 18.8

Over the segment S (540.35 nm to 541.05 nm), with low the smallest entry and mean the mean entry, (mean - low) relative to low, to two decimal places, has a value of 0.15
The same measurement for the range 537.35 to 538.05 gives 0.04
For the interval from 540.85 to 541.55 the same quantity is 0.22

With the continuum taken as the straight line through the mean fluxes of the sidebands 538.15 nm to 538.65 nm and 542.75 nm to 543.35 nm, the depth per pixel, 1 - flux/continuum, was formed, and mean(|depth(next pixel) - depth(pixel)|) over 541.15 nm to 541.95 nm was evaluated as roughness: 0.064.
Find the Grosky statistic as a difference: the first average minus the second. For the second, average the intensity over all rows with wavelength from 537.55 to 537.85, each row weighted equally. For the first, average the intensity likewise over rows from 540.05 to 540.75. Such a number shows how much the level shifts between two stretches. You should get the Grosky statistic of -3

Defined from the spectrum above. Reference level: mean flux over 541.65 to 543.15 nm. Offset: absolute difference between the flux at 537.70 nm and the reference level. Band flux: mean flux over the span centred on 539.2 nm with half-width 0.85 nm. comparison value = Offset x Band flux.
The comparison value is 25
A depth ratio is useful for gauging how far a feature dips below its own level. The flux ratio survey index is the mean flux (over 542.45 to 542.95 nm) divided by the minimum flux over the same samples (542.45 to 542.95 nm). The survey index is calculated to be 1.30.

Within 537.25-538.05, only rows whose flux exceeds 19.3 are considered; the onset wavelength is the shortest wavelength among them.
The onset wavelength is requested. 537.40 nm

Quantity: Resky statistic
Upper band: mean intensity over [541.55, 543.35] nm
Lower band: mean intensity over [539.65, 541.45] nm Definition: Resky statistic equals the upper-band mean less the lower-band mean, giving 1.8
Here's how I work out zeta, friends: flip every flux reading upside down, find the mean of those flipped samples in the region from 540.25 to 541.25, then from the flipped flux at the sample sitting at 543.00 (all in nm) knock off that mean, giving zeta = 0.018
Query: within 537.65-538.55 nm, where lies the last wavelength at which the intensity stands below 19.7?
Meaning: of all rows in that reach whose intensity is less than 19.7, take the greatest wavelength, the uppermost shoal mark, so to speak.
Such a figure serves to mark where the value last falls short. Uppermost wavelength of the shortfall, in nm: 538.40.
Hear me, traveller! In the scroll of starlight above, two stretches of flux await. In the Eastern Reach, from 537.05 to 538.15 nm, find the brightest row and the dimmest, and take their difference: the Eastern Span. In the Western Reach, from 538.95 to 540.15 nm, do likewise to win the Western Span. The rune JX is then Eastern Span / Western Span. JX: 1.2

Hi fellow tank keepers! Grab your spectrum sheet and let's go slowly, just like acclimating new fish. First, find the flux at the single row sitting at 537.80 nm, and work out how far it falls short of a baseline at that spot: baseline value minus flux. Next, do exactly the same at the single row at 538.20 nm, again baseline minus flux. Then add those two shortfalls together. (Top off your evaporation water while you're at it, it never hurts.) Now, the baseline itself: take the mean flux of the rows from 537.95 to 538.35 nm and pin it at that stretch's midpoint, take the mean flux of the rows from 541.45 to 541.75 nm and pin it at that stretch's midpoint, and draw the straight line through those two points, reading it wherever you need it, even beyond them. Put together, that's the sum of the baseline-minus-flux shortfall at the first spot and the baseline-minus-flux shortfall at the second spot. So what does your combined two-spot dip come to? -1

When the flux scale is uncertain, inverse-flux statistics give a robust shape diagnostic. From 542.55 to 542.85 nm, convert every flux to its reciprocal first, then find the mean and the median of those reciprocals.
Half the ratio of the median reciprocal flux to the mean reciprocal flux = 0.498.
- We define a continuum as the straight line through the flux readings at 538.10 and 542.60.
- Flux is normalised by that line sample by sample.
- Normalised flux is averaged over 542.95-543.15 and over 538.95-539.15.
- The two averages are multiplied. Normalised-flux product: 0.70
